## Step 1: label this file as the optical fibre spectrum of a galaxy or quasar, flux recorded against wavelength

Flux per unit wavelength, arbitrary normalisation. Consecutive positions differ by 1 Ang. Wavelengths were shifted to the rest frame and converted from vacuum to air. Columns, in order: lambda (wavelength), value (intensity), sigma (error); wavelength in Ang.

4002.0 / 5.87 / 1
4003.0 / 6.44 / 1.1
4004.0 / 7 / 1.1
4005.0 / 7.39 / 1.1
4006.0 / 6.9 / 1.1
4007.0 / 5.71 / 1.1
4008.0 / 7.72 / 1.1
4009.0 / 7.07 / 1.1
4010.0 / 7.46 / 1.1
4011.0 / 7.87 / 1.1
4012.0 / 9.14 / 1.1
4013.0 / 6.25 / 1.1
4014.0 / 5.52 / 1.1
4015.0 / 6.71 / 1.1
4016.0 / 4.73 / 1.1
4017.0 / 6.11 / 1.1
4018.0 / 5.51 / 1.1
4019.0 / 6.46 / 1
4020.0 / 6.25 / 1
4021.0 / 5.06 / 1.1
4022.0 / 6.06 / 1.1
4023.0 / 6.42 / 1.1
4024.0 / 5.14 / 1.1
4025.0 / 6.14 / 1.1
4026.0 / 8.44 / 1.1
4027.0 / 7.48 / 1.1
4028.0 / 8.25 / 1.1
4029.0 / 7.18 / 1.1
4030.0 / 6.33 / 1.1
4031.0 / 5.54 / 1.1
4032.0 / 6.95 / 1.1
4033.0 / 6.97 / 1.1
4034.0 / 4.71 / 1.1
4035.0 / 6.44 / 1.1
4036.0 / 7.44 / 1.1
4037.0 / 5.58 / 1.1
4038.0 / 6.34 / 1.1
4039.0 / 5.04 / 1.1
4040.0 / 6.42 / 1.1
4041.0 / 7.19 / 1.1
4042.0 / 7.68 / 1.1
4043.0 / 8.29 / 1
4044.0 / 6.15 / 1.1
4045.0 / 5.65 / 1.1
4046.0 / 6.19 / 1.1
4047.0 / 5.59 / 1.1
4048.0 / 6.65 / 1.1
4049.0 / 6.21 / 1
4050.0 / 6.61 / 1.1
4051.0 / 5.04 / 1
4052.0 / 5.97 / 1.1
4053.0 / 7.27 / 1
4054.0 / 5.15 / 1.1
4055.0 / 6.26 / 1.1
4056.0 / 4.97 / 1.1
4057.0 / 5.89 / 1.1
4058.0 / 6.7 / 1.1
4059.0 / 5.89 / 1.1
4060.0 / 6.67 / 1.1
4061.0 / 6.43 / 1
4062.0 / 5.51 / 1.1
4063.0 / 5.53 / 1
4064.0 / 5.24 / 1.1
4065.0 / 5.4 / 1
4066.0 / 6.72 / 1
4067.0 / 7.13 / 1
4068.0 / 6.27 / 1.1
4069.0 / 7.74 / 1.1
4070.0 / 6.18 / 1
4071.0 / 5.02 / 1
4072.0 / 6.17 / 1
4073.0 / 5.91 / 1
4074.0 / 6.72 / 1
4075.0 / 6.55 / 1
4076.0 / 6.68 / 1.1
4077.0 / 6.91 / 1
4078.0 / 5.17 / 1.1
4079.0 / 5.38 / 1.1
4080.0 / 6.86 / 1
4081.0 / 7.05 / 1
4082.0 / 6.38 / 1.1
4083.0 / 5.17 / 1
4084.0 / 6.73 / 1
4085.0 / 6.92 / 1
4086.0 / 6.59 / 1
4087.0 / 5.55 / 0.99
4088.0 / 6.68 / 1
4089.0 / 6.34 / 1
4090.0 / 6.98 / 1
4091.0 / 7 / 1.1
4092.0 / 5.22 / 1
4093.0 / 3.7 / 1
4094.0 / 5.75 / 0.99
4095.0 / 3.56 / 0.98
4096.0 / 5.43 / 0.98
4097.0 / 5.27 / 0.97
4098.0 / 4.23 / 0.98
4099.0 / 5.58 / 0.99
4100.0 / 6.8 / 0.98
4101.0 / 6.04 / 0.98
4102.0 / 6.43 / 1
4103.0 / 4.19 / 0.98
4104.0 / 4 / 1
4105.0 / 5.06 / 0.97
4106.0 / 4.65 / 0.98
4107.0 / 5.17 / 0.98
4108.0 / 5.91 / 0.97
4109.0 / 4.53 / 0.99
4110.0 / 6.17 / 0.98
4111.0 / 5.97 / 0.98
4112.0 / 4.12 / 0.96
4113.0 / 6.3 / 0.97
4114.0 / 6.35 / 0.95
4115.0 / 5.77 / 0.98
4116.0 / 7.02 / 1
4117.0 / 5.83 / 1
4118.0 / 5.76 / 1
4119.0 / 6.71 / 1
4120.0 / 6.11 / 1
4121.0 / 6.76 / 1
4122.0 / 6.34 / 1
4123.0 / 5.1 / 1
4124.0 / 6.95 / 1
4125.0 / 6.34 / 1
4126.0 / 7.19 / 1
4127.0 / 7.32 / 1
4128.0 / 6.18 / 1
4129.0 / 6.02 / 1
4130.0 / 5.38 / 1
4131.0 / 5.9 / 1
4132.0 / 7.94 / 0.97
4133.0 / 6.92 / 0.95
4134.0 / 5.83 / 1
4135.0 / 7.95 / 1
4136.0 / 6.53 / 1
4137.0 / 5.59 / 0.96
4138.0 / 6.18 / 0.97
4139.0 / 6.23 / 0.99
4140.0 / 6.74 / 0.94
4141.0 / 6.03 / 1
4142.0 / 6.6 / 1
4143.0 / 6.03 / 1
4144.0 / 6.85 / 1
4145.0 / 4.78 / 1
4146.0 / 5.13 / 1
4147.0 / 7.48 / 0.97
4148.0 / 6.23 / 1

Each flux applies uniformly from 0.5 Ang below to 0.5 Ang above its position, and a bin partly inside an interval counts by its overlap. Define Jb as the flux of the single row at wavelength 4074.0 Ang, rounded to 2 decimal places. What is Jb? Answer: 6.72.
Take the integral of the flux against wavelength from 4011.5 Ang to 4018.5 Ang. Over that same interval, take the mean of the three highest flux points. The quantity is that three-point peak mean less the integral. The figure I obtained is -37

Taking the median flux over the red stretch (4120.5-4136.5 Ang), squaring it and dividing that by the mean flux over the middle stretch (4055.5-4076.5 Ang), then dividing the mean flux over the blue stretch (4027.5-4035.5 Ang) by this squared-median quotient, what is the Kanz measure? 0.97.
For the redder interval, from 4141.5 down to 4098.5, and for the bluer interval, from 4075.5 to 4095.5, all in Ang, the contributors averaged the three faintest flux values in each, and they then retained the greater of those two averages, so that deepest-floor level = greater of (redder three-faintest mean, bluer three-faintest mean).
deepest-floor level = 4.1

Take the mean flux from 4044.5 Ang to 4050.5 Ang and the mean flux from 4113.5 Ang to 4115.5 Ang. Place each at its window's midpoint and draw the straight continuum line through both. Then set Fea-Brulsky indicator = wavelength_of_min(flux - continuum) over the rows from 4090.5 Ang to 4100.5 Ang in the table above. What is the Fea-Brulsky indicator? 4095.0 Ang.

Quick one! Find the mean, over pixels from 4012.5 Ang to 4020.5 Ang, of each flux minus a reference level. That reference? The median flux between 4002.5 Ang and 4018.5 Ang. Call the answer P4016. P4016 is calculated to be -0.86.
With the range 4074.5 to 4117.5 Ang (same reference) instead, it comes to -1.04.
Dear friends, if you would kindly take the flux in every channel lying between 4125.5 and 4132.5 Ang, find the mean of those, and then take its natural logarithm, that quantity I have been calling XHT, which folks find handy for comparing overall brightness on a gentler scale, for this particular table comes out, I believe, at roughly 1.88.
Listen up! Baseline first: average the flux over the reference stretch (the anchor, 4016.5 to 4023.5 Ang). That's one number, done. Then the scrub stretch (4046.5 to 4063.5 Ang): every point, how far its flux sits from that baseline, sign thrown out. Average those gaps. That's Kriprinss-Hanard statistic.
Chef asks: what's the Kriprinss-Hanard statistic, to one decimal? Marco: 0.5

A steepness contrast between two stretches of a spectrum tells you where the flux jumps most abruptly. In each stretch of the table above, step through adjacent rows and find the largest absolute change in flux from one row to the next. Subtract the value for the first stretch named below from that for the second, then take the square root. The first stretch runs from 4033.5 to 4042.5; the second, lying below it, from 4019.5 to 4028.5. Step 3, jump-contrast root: 0.66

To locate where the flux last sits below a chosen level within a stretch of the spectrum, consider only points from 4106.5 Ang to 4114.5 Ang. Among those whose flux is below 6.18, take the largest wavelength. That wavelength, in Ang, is 4112.0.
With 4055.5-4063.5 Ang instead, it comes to 4063.0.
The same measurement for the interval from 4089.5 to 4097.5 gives 4097.0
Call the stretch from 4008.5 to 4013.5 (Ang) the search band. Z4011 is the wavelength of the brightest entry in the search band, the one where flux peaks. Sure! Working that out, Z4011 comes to 4012.0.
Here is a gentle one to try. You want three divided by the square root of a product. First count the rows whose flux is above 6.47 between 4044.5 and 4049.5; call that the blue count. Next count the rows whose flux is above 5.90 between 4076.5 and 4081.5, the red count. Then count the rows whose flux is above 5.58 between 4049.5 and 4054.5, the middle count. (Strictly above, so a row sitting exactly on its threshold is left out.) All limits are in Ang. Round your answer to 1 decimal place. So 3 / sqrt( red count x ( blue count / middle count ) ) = 3.0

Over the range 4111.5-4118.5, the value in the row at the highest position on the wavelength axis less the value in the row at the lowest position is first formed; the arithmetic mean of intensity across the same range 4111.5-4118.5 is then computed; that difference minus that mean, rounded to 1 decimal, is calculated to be -4.2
